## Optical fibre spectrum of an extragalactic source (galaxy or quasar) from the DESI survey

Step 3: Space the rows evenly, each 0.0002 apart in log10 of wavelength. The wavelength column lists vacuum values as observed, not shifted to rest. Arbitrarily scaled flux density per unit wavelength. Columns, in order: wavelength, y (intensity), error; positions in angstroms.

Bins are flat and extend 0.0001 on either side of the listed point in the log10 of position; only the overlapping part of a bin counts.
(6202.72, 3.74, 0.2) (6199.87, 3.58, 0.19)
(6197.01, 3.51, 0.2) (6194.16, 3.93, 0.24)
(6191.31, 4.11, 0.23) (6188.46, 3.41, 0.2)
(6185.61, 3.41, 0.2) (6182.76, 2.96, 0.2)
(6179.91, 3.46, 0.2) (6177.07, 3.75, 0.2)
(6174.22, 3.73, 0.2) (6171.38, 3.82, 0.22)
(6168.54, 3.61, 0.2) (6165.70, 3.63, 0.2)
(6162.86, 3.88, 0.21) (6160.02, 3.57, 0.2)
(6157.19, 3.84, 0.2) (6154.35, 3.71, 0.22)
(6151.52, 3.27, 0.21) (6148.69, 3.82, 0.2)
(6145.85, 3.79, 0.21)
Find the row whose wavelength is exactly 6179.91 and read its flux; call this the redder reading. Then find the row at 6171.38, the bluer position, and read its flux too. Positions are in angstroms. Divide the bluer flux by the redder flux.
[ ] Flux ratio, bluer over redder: 1.10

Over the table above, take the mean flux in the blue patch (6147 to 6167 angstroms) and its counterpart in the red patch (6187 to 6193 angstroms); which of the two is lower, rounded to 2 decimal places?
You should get 3.67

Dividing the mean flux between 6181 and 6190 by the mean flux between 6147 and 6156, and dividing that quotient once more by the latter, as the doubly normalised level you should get 0.25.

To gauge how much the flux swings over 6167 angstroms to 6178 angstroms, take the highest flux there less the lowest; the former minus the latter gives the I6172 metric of 0.21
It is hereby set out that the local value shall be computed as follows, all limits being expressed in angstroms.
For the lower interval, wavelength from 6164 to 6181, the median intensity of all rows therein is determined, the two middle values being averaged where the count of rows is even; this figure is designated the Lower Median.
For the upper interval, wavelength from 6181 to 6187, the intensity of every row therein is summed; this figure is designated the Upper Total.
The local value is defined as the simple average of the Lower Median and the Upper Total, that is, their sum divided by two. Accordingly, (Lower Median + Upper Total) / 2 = 5.0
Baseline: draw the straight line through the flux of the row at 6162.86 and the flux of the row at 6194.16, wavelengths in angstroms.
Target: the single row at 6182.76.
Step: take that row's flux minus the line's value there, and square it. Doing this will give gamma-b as 0.91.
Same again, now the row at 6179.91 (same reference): 0.20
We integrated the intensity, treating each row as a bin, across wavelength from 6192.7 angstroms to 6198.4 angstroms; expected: 21.2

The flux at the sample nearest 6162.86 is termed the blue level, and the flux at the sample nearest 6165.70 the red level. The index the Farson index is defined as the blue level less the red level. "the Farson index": 0.25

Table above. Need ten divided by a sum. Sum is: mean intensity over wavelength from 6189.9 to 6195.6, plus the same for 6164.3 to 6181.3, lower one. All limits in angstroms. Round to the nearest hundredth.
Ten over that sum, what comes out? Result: 1.30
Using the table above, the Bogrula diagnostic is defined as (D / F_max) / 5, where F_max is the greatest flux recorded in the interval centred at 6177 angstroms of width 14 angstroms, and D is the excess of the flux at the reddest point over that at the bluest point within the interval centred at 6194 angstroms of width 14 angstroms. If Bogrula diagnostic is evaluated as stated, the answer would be 0.01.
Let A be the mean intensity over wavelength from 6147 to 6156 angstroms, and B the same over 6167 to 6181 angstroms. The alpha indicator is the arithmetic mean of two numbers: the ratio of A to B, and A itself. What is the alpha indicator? 2.29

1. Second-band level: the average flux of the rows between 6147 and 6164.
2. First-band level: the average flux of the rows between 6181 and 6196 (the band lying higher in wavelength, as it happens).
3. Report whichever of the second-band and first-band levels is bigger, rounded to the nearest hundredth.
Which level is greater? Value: 3.68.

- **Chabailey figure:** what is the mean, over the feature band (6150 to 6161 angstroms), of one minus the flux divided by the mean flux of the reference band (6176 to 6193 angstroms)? -0.02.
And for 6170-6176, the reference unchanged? -0.07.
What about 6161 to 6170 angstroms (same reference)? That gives -0.05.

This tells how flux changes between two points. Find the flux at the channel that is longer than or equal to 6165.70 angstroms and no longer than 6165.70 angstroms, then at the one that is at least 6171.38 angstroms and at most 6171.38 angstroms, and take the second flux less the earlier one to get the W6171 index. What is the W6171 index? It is 0.19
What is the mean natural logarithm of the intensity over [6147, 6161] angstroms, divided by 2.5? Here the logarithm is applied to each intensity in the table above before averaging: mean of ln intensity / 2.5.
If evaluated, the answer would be 0.52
